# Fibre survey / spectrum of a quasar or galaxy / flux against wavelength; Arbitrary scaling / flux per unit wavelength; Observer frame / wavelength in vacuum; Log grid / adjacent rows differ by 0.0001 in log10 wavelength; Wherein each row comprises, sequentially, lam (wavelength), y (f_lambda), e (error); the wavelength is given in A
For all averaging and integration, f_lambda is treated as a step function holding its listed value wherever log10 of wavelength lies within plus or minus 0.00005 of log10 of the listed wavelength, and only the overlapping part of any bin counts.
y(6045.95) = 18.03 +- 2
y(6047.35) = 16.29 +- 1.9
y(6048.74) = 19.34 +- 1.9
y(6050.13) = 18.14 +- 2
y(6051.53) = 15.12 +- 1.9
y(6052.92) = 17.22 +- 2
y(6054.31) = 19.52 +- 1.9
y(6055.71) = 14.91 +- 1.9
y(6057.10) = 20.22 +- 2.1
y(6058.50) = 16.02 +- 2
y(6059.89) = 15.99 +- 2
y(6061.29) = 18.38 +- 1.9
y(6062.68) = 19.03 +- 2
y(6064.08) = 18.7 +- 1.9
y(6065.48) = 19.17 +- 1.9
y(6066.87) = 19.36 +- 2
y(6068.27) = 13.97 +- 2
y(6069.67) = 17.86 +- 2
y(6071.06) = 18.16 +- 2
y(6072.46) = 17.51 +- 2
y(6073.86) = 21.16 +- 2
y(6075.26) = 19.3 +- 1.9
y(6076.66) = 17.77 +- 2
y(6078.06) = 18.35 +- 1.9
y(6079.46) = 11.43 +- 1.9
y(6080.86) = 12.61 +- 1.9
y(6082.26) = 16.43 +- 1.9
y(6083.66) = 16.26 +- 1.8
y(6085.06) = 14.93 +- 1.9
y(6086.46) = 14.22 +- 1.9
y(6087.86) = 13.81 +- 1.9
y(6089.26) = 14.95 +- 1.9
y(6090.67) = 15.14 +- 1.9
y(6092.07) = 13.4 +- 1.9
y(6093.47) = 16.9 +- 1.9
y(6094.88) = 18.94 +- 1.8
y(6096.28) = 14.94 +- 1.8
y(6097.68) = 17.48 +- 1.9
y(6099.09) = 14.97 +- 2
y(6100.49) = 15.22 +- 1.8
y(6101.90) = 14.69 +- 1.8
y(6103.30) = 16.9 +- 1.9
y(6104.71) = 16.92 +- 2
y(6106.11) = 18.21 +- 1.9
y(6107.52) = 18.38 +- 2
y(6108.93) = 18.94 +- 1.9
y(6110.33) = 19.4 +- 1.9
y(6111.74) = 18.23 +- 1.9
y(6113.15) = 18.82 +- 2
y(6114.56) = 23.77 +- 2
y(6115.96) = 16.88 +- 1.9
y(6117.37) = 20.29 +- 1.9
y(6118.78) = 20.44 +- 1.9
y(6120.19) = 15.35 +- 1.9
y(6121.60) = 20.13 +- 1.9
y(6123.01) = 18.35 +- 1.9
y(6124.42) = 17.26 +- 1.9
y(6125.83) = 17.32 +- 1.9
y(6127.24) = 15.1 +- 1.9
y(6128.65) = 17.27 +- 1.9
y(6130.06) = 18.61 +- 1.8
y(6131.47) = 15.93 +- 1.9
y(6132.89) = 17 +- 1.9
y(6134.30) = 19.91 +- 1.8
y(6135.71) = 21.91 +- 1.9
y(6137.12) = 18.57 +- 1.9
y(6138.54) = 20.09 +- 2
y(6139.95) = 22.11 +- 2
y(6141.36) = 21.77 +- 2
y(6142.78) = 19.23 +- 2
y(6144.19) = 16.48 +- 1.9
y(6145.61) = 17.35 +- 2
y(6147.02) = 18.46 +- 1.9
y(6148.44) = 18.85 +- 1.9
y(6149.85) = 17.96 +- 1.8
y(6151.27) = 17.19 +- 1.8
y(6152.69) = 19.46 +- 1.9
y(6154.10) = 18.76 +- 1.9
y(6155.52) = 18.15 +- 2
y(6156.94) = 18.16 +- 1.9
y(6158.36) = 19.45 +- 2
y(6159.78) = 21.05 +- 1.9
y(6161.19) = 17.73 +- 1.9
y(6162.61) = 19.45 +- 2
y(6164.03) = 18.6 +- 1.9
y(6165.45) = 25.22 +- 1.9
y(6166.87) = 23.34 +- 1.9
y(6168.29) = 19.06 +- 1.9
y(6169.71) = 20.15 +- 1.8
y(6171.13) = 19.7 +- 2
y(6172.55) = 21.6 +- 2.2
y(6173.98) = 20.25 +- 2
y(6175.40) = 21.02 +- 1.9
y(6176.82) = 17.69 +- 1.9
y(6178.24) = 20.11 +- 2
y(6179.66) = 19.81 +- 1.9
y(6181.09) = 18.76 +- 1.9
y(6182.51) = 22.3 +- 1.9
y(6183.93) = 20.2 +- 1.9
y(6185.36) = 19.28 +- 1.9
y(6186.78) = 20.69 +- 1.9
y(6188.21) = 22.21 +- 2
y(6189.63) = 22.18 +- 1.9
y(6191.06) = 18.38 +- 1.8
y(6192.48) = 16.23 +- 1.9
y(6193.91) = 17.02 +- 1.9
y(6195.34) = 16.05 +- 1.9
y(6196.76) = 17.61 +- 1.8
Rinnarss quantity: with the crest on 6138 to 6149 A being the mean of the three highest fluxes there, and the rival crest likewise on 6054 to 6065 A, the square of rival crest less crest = 3.0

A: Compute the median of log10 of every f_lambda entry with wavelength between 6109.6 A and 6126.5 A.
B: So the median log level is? 1.27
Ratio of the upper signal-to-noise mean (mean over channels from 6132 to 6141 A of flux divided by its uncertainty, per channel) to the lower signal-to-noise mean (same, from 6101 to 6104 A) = 1.22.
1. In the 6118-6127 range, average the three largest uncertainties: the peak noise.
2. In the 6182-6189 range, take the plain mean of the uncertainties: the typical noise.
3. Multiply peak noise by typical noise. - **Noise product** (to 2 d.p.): 3.65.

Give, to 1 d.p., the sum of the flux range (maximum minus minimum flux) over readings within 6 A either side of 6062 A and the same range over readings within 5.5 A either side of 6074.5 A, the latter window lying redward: 14.0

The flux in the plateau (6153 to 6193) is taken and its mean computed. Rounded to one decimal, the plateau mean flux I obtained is 20.0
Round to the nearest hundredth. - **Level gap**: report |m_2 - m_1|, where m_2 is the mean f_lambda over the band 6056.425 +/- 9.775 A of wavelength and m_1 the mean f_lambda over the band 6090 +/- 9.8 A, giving 2.36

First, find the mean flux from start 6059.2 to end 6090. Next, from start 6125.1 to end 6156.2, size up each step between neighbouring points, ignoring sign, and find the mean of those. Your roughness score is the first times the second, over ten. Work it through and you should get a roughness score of 2.8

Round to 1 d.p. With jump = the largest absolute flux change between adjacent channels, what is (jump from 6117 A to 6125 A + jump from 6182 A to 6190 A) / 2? 3.6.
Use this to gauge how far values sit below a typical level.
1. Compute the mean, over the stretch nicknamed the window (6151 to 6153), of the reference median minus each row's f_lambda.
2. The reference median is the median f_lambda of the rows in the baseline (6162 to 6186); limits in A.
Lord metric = 1.8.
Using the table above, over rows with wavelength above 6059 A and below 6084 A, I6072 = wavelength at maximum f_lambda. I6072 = 6073.86 A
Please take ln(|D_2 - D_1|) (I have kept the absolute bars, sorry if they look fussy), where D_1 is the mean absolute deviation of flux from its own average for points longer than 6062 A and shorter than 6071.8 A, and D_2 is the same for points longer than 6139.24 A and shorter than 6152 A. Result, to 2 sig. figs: -1.3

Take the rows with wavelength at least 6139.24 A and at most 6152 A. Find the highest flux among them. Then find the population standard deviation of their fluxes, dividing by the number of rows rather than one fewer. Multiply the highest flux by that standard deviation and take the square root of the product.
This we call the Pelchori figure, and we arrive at 6.4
